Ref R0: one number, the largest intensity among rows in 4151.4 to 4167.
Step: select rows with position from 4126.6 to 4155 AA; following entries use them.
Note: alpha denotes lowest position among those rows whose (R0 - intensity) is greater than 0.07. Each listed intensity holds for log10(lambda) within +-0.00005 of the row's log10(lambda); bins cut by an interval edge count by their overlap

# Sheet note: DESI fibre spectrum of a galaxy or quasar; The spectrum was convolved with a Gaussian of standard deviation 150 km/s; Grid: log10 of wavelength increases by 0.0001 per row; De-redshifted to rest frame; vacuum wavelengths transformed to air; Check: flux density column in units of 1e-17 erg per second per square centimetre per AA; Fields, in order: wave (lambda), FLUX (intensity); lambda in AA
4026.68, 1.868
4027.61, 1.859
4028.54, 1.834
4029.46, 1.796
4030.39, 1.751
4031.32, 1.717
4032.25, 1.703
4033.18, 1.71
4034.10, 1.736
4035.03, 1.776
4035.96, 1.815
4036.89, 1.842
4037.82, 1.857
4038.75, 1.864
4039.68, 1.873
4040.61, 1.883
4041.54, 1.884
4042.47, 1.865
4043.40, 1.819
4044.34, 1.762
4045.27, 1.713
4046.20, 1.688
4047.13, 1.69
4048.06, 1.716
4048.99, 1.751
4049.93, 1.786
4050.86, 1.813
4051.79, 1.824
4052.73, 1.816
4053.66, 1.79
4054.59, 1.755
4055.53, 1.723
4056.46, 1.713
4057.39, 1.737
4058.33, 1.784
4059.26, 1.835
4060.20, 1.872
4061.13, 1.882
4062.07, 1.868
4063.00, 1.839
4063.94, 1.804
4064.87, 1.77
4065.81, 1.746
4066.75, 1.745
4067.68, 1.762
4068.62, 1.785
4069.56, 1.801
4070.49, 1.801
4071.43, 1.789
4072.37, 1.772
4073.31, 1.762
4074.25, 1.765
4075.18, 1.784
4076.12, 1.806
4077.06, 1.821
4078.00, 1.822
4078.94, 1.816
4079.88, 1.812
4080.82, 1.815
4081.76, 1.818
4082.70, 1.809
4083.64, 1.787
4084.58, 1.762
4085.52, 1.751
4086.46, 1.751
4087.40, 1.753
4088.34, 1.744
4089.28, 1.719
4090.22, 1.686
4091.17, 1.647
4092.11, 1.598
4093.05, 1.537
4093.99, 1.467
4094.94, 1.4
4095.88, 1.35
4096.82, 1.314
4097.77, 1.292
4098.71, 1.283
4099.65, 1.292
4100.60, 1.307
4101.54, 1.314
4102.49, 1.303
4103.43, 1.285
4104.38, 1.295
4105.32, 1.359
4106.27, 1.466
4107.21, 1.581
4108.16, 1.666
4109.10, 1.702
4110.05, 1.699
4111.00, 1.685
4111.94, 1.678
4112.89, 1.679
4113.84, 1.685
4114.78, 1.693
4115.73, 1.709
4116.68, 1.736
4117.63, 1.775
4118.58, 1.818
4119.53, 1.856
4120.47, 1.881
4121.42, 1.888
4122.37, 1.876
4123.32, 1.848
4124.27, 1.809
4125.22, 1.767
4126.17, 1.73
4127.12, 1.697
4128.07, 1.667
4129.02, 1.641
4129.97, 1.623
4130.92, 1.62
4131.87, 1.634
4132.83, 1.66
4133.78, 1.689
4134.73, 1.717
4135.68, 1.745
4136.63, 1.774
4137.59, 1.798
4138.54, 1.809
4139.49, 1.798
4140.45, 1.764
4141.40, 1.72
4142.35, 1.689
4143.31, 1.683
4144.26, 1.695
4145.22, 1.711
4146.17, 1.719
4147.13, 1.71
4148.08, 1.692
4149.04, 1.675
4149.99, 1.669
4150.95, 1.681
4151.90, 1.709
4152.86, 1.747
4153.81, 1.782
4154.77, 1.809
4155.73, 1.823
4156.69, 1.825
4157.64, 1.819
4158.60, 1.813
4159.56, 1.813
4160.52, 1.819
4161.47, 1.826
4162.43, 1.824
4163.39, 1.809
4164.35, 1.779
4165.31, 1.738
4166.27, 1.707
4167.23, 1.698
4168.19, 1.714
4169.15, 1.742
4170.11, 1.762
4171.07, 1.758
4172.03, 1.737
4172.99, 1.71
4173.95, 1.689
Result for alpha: 4127.12 AA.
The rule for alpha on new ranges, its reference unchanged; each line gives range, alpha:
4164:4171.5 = 4165.31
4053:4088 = 4054.59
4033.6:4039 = 4034.10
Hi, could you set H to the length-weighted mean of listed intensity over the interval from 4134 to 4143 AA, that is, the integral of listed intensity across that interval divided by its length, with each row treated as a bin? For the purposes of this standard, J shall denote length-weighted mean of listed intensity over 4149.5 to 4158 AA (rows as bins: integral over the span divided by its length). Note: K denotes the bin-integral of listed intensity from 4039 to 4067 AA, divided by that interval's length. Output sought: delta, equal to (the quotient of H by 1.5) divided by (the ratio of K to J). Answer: 1.15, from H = 1.75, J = 1.76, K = 1.79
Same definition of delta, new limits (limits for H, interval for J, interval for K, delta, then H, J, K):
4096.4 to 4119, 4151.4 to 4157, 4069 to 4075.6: 1.02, 1.53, 1.78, 1.78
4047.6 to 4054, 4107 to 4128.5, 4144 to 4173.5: 1.19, 1.78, 1.75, 1.75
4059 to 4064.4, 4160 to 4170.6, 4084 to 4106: 1.46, 1.85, 1.77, 1.49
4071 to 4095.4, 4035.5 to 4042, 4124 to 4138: 1.26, 1.73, 1.86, 1.70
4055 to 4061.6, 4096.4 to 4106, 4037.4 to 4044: 0.84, 1.79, 1.31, 1.86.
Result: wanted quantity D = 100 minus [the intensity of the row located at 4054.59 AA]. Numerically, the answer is 98.2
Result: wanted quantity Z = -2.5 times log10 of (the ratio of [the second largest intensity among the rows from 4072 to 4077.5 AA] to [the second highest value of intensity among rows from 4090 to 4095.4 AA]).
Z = -0.10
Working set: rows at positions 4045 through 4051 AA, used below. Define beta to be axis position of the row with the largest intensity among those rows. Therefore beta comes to 4050.86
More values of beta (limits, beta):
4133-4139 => 4138.54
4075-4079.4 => 4078.00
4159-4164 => 4161.47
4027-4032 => 4027.61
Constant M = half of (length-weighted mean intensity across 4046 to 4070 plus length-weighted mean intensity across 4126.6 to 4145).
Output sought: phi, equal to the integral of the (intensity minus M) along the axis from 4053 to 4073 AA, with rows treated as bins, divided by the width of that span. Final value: 0.05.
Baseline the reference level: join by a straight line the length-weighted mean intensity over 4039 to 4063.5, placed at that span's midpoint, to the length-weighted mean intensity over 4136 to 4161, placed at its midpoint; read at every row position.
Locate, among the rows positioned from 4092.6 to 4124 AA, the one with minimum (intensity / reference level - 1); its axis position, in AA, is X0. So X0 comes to 4098.71 AA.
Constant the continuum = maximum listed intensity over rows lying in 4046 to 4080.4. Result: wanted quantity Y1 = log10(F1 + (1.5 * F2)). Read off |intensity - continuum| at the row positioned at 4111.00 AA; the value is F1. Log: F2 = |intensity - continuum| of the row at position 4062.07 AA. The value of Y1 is -0.66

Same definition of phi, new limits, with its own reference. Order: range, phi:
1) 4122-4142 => -0.01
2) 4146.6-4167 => 0.02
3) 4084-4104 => -0.24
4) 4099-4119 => -0.19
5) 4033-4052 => 0.05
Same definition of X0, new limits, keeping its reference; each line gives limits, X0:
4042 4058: 4046.20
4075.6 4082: 4076.12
